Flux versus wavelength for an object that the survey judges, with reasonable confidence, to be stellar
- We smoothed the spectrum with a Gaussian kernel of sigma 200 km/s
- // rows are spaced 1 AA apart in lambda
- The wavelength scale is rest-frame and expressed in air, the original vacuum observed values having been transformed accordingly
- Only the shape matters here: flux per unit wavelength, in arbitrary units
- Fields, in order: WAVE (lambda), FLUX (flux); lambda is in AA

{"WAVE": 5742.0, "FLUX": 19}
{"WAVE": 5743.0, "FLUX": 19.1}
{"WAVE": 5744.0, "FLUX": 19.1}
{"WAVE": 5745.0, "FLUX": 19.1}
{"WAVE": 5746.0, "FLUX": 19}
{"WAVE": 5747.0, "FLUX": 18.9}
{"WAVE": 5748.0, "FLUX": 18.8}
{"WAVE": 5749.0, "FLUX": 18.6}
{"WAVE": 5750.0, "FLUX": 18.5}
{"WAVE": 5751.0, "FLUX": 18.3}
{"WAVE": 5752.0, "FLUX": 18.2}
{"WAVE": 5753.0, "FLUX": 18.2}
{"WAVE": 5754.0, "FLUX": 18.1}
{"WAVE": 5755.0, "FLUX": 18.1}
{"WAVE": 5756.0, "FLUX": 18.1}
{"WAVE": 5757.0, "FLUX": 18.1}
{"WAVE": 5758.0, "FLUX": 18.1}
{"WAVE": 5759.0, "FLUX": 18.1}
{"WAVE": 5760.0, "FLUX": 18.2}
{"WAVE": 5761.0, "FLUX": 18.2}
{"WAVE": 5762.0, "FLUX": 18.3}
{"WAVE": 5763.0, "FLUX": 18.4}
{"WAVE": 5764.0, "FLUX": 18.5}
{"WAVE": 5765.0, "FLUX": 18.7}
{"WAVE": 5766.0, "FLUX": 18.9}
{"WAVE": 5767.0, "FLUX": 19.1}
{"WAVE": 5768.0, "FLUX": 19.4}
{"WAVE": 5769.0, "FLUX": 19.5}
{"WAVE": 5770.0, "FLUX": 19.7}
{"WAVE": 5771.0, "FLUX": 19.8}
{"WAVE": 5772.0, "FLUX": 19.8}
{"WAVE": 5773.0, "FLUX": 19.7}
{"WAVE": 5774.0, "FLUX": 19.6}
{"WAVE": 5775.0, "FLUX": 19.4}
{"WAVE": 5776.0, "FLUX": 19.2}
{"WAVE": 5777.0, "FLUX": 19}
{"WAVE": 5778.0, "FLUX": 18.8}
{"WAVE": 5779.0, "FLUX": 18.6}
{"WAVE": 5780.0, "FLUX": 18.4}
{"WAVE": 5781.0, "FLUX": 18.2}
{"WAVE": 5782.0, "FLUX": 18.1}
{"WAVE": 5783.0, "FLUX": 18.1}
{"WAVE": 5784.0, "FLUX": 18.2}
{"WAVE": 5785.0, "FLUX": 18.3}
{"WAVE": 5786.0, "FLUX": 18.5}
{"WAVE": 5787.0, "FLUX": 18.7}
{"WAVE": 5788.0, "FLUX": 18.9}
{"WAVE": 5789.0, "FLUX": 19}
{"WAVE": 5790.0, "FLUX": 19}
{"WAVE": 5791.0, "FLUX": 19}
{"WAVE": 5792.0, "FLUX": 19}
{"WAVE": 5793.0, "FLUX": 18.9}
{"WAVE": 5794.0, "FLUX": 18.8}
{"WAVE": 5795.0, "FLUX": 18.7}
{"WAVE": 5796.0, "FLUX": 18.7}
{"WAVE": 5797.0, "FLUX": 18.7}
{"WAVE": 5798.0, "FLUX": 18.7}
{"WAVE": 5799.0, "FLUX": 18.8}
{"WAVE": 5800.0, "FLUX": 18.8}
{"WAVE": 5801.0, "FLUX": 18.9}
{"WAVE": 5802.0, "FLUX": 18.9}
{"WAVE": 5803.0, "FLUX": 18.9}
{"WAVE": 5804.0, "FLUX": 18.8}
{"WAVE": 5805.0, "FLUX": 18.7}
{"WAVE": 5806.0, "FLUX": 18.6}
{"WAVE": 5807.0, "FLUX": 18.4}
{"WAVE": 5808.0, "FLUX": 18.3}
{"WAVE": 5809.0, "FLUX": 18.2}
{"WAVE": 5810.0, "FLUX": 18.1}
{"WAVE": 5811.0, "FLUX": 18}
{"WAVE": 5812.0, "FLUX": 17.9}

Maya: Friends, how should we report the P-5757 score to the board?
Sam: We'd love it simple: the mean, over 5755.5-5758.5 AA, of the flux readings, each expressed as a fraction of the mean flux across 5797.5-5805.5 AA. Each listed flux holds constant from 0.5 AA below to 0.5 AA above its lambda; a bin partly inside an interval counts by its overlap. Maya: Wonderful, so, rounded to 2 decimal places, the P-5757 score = 0.96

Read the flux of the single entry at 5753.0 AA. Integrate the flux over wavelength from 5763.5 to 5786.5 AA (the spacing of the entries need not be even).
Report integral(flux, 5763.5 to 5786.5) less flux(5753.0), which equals 417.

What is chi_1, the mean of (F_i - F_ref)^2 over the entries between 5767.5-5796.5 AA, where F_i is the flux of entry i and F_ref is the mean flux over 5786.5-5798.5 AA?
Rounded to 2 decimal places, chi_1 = 0.27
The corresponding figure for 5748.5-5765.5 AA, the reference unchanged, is 0.36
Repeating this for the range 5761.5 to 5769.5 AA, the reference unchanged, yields 0.18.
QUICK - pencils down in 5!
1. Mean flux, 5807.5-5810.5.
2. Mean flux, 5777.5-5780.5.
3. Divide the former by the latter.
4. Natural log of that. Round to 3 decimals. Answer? -0.022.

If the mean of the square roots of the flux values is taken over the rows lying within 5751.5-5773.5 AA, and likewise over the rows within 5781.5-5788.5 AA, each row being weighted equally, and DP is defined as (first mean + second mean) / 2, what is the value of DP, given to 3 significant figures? 4.31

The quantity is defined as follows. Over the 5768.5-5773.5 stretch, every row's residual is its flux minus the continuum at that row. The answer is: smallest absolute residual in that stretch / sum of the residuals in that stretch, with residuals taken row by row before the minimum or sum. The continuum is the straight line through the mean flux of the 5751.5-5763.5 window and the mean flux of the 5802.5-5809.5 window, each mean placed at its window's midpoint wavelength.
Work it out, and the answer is 0.17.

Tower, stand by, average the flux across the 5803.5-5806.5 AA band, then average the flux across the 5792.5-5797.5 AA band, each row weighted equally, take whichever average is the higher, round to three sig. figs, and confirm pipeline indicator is 18.8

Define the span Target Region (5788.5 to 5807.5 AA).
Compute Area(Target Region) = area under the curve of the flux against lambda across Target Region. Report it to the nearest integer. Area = 357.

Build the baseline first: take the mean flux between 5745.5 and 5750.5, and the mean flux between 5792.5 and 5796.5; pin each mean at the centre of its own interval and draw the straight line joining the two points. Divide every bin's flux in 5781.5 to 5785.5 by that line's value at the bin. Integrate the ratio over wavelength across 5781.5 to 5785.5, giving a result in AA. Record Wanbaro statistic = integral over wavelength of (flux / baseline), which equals 3.87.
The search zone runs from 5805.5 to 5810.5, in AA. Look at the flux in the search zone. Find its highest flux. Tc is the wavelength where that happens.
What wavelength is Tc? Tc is 5806.0 AA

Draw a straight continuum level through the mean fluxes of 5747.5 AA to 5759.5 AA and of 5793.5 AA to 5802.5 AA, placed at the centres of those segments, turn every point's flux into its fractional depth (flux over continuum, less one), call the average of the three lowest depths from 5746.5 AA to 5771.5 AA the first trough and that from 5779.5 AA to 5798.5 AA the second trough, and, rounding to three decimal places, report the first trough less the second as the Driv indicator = 0.013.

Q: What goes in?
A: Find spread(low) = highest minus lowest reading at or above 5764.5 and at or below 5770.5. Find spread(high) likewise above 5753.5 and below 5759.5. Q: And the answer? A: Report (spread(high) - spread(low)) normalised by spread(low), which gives -1.0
